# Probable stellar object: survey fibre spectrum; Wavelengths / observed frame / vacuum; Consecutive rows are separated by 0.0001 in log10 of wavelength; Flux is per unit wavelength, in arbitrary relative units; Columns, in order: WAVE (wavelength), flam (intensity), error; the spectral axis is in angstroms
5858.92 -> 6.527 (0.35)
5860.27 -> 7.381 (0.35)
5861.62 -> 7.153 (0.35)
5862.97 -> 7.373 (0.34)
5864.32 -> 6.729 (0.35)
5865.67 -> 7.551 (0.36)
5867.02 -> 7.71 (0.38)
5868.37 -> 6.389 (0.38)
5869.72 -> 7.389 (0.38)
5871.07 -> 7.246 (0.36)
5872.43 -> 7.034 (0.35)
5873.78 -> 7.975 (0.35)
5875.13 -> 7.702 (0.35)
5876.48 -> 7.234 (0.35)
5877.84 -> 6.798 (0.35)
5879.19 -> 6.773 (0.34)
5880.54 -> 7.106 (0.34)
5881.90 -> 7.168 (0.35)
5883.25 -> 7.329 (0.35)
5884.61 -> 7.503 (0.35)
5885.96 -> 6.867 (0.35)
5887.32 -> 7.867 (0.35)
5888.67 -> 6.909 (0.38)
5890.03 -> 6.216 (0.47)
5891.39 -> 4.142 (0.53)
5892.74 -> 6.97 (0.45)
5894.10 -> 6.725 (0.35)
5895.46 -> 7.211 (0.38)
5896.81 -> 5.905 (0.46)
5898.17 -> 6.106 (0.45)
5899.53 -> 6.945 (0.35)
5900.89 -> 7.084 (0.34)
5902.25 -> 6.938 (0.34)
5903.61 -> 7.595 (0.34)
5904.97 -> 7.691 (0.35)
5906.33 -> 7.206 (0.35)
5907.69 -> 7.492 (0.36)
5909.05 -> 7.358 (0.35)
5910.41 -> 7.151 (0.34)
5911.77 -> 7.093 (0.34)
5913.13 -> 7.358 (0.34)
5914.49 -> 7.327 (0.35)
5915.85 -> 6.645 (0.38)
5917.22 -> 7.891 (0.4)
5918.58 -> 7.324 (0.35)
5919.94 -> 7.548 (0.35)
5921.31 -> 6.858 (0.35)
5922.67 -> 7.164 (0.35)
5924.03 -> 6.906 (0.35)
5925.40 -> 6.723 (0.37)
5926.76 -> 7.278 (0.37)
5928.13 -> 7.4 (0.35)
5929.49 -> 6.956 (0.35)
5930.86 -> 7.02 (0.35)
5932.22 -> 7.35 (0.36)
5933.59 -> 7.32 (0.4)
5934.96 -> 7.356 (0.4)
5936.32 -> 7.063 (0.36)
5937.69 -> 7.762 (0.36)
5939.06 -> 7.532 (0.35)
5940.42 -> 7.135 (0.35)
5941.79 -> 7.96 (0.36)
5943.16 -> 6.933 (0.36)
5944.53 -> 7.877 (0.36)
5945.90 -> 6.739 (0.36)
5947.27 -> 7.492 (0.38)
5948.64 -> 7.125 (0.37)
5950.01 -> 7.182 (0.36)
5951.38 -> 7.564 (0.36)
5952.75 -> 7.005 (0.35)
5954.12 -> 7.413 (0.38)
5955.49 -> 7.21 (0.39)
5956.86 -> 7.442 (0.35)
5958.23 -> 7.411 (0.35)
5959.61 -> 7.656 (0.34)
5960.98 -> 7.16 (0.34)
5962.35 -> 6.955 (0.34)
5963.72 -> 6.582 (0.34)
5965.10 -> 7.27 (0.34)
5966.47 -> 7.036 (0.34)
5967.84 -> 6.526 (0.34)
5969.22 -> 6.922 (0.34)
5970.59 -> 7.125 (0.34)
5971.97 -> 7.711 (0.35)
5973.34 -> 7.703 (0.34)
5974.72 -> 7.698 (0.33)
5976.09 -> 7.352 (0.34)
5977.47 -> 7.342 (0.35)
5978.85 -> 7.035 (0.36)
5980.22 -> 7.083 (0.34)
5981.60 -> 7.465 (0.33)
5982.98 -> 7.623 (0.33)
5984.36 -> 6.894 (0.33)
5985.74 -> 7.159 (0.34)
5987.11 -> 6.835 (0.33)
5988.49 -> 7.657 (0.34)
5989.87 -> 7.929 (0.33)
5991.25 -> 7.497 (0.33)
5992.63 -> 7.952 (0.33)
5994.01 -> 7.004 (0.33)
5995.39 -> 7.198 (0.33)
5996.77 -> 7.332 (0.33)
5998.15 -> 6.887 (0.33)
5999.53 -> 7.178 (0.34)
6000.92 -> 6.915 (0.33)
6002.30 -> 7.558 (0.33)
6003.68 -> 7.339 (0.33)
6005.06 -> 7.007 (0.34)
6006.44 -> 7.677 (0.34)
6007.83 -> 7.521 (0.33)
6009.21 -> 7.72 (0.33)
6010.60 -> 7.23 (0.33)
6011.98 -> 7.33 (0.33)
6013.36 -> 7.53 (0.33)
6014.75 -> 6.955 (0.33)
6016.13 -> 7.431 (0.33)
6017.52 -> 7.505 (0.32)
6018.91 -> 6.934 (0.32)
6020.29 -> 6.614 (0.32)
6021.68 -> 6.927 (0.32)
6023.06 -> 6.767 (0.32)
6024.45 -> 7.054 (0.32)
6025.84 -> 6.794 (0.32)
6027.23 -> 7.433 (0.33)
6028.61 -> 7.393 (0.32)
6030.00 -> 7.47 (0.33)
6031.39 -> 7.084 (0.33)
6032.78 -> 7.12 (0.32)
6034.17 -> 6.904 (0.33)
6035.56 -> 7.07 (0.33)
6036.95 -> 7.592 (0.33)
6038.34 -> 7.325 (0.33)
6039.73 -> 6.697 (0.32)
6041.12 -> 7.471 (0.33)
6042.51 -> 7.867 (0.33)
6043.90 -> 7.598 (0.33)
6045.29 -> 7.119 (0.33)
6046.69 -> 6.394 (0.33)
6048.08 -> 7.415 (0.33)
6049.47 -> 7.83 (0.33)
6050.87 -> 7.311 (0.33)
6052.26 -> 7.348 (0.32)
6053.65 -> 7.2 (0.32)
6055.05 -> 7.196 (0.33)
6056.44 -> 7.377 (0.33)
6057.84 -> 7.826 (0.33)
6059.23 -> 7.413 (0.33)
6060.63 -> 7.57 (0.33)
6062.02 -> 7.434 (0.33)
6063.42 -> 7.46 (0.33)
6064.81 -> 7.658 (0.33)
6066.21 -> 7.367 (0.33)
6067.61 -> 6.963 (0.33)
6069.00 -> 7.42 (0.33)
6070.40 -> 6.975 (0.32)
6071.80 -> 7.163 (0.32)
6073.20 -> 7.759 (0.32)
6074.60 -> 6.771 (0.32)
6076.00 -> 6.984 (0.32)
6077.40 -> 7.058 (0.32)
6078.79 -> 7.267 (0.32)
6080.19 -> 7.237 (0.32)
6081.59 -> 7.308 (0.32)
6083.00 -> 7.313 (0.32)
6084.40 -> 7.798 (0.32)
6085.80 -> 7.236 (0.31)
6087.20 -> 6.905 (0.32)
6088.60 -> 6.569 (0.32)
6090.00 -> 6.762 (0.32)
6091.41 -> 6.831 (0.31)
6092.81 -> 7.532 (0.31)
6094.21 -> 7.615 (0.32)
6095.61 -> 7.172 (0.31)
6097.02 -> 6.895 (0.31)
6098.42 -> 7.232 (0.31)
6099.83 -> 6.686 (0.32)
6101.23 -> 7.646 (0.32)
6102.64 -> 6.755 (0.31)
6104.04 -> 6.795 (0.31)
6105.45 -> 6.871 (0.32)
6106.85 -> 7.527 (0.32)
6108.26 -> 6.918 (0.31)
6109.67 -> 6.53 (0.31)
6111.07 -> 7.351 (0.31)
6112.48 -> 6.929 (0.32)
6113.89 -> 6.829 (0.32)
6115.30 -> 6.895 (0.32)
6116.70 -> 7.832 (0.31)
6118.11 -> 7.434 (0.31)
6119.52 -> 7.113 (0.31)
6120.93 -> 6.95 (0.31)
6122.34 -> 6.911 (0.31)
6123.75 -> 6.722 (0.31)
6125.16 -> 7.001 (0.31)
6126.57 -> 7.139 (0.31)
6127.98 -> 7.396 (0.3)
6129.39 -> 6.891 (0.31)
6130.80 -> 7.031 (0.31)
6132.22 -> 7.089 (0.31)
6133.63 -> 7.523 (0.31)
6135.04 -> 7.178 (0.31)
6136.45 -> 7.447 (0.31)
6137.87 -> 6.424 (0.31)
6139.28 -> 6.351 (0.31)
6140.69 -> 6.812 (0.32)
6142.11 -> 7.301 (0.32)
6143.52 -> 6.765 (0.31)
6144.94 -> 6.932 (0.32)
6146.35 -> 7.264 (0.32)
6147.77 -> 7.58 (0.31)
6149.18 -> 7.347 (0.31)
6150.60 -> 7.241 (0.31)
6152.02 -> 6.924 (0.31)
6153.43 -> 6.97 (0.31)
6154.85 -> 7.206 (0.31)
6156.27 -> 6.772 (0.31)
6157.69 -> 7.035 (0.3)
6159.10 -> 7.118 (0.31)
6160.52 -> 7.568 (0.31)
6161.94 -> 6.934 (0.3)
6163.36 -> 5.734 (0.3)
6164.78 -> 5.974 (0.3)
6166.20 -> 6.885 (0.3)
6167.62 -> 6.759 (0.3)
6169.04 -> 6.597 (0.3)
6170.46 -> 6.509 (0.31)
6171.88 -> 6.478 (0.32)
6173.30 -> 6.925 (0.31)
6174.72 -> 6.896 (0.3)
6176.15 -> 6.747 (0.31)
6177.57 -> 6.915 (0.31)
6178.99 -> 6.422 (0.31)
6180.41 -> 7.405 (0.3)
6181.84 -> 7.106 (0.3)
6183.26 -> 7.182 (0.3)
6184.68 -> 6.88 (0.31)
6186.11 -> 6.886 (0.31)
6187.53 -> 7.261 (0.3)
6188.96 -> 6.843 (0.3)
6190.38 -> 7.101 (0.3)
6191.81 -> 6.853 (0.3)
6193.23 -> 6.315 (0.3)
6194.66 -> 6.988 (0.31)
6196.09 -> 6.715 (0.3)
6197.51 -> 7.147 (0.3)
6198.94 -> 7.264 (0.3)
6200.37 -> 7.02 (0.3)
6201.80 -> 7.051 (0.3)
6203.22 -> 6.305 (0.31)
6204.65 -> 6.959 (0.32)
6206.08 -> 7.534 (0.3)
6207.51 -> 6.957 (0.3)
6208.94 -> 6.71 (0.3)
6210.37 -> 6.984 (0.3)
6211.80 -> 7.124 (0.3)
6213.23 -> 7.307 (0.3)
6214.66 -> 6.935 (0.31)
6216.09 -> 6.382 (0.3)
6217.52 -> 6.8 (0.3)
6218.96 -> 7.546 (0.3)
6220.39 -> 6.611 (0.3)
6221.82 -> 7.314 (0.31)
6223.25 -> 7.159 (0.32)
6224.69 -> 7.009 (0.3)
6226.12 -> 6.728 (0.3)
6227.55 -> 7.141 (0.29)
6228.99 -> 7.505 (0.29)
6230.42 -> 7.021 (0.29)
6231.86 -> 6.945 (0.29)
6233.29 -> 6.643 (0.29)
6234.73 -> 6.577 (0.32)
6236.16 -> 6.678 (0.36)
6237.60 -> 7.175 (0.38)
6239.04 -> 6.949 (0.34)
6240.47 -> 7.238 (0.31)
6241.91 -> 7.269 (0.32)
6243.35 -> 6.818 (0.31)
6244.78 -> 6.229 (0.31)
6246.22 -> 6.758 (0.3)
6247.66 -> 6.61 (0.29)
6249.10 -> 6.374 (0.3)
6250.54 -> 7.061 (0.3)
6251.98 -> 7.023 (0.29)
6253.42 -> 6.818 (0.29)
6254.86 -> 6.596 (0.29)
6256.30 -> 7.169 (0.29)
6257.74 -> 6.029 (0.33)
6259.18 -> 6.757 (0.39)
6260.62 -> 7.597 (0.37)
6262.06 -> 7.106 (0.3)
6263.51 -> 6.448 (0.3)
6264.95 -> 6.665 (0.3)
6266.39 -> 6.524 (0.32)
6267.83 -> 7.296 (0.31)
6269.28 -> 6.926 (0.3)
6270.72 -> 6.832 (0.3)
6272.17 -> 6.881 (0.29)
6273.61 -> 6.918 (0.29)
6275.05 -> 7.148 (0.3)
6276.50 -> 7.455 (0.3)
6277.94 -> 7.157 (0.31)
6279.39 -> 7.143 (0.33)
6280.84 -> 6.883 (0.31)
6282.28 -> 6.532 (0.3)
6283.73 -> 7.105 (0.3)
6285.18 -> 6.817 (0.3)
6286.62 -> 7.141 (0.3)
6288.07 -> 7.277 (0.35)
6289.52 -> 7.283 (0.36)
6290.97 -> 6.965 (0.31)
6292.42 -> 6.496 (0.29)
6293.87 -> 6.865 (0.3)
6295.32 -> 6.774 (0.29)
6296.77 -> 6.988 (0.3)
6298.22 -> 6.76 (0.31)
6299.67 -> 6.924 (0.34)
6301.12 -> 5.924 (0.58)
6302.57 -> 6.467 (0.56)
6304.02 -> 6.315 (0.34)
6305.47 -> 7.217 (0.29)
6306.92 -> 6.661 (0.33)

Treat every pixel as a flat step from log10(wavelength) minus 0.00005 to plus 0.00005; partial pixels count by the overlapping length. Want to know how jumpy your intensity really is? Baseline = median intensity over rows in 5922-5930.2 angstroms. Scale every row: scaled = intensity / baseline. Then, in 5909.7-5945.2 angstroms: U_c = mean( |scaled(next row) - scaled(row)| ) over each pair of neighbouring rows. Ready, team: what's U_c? 0.060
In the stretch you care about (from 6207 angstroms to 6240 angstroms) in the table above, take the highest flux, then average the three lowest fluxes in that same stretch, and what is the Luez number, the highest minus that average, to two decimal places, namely 1.02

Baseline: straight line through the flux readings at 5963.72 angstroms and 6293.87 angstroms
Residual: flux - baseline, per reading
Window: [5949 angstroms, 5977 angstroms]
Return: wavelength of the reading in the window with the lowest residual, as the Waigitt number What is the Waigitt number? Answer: 5967.84 angstroms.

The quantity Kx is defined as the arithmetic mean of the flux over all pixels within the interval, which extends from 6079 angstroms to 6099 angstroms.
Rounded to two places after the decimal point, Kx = 7.17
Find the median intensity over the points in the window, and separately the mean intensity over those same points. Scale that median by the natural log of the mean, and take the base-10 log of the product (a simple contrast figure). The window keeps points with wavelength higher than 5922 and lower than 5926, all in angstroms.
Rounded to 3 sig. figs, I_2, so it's 1.13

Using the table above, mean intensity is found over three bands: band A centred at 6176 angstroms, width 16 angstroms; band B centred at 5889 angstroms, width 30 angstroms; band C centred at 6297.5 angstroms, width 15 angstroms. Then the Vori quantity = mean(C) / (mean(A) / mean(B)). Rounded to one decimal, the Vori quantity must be 6.7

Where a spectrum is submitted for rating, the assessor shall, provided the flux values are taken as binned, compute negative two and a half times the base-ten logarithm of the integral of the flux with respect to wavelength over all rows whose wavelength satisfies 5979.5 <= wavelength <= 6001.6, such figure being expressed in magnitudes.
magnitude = -5.52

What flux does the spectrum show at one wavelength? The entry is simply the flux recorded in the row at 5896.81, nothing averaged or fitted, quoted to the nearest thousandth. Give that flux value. 5.905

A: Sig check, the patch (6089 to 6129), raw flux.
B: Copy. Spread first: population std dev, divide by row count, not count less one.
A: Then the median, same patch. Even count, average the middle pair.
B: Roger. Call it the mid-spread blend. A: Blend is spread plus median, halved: 3.64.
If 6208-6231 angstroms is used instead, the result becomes 3.66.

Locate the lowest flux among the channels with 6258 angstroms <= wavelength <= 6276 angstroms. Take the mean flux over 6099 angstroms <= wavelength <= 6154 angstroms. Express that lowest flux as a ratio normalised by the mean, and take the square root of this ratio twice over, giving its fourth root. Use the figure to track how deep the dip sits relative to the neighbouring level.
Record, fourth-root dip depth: 0.978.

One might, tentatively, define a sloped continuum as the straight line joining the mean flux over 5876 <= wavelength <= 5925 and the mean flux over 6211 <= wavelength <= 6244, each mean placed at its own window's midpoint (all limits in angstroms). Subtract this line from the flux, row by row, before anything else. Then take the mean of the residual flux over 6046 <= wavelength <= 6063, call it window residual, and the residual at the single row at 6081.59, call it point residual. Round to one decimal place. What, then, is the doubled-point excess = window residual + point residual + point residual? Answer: 1.0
